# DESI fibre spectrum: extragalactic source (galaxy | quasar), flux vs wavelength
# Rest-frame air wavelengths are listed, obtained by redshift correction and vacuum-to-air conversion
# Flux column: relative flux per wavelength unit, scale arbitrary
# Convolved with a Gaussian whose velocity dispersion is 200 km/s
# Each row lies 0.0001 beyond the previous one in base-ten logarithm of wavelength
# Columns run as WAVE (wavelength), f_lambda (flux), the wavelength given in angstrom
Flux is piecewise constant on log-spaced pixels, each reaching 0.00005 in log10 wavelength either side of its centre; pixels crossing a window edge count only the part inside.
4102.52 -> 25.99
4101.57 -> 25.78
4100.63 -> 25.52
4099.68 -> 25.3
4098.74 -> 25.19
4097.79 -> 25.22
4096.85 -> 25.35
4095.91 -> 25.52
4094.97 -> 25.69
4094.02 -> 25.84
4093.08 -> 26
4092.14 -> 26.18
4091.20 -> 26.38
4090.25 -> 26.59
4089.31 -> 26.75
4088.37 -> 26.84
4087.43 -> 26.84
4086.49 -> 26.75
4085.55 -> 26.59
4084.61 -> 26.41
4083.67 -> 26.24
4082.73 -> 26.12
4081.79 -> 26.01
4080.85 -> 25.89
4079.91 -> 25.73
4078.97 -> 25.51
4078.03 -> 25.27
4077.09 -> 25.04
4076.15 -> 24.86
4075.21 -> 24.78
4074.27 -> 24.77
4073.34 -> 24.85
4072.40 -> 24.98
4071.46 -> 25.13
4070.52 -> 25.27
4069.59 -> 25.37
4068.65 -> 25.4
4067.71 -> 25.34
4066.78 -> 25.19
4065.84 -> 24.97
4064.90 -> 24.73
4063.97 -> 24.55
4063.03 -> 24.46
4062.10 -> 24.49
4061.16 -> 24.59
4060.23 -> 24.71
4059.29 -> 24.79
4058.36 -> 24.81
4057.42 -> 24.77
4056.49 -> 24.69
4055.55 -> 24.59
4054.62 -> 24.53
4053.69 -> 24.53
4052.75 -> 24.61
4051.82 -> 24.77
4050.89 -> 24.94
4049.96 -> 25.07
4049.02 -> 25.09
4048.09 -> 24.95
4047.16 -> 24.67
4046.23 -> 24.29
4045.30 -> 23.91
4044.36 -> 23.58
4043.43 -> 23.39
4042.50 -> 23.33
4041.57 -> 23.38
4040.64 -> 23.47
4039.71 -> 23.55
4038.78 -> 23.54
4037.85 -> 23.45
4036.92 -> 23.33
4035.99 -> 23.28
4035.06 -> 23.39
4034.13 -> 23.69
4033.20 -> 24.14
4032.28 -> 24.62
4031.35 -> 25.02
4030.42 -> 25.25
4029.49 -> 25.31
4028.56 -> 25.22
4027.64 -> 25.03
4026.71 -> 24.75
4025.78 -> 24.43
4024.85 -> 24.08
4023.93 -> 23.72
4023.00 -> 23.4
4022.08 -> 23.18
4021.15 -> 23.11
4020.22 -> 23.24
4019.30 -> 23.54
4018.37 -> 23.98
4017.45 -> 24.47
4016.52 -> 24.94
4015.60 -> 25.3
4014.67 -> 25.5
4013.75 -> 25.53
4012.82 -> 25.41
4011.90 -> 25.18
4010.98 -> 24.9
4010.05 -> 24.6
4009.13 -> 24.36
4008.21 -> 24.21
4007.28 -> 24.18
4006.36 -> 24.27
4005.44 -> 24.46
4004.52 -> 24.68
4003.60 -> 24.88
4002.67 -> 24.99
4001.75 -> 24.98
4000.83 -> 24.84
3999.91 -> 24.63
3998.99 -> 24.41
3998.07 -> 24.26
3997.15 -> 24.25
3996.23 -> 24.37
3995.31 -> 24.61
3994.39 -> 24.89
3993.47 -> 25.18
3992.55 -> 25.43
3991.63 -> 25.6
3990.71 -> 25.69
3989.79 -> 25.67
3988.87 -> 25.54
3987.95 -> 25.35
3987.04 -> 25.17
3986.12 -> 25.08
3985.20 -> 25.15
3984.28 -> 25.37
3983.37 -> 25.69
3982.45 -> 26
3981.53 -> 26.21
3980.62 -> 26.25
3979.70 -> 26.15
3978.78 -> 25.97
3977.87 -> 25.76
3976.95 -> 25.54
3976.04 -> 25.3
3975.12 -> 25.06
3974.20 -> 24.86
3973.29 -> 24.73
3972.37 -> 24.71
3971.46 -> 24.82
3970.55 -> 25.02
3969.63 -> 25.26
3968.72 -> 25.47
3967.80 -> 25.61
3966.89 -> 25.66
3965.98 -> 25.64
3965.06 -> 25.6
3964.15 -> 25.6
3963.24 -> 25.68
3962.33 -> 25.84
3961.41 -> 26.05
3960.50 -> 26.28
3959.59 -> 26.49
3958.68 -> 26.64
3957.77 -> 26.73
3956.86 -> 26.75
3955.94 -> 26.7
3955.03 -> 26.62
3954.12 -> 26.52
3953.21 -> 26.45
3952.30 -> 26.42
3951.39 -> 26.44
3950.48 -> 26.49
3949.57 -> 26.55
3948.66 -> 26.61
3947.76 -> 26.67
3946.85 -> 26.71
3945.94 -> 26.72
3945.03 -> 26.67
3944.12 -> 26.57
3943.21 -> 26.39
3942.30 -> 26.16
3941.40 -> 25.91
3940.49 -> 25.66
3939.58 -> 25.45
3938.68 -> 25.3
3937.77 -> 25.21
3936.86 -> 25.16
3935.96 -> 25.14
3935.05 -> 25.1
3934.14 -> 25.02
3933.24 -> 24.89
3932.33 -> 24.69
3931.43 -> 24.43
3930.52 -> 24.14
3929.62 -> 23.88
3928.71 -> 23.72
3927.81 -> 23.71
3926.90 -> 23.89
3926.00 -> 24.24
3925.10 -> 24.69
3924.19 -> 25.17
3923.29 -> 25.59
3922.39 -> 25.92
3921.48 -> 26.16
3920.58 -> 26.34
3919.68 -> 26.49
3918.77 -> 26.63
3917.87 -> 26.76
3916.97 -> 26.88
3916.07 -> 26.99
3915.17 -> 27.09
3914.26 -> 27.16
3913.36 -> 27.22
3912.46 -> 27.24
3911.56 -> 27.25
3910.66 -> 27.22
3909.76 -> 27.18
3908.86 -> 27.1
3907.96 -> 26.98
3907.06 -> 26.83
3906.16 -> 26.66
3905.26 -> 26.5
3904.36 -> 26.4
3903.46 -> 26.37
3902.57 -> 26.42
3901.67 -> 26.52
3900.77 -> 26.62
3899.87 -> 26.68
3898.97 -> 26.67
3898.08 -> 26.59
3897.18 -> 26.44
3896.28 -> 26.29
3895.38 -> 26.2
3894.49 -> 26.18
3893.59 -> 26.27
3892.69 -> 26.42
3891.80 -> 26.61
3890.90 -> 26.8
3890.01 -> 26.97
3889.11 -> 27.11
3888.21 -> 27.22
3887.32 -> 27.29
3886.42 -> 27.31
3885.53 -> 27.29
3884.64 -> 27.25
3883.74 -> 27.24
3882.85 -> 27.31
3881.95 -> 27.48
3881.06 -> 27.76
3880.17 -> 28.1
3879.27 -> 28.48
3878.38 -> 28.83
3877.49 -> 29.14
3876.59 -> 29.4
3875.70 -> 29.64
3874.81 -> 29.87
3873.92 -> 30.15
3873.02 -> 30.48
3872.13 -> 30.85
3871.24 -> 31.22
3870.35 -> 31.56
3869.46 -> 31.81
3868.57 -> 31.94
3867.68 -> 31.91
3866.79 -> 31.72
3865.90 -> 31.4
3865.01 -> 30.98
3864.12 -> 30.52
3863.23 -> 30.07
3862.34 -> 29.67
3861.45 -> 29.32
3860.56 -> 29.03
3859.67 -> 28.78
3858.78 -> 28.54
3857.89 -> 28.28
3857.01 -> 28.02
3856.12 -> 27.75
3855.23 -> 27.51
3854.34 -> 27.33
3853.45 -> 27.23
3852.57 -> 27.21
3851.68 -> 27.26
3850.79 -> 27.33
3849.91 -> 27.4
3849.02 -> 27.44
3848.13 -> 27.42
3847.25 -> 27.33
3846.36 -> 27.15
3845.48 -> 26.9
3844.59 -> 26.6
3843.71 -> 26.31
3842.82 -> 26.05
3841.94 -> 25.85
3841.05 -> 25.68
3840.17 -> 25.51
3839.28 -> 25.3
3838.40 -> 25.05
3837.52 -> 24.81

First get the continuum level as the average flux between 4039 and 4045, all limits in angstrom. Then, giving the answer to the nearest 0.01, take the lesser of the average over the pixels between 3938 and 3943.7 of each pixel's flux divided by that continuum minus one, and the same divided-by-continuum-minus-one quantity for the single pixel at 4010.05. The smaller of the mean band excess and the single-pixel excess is 0.05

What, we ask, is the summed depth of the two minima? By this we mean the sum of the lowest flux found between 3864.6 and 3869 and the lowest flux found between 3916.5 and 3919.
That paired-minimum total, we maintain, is 57.6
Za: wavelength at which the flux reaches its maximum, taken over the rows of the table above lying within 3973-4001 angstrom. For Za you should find 3980.62 angstrom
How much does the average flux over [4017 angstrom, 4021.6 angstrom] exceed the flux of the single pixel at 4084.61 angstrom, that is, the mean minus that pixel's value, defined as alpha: -2.7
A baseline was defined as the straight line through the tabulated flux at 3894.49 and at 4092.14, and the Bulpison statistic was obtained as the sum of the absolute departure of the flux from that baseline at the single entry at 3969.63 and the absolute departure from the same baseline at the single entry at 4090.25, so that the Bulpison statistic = 1.3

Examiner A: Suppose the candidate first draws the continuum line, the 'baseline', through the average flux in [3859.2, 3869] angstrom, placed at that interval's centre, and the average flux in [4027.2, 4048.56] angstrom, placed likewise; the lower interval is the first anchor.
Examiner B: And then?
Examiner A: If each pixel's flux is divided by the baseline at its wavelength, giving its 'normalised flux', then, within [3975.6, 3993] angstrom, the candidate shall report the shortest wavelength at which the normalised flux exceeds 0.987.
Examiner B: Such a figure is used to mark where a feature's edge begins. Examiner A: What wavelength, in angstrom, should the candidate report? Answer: 3978.78 angstrom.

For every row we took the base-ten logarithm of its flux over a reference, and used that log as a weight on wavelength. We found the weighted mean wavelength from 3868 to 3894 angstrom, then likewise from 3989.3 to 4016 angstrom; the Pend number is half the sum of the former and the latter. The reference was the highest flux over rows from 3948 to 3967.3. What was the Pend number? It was 3938.5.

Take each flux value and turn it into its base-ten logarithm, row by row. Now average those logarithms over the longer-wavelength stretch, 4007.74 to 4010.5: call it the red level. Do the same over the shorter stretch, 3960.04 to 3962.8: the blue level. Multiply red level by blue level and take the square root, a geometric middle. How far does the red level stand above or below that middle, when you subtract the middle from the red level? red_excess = -0.014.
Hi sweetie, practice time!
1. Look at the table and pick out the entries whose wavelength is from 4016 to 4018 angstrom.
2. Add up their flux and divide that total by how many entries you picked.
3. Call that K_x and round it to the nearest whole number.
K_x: 25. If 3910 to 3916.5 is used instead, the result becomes 27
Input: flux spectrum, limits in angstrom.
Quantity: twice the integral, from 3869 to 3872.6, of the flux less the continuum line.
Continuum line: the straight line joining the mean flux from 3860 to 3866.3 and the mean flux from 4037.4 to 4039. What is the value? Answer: 11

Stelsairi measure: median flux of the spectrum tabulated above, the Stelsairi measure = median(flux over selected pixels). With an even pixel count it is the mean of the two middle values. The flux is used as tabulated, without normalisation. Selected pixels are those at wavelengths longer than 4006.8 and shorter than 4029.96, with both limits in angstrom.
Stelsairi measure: 24.5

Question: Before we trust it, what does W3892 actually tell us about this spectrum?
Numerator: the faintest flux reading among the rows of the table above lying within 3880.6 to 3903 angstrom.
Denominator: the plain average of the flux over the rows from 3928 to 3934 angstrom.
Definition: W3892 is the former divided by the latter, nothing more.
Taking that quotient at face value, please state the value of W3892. 1.08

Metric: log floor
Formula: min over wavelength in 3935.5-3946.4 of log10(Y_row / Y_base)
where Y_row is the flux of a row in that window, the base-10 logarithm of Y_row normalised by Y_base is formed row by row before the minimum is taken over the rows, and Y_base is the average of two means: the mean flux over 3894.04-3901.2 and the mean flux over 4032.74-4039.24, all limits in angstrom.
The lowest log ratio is 0.002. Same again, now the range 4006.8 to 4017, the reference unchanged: -0.015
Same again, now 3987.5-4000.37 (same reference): -0.013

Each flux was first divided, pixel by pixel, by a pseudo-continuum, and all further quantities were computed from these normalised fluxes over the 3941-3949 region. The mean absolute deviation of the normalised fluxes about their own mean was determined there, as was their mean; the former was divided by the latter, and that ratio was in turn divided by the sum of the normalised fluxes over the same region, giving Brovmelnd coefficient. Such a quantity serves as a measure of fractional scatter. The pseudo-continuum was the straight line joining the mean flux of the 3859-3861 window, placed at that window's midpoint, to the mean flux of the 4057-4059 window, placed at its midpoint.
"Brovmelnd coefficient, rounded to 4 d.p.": 0.0011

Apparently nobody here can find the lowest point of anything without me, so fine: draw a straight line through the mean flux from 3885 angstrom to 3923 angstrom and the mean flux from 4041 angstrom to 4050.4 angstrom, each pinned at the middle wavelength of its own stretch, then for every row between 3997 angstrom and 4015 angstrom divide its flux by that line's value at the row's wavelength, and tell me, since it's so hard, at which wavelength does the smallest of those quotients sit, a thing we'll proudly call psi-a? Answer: 3997.15 angstrom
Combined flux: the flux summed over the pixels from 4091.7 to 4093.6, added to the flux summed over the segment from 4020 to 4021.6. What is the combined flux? 99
